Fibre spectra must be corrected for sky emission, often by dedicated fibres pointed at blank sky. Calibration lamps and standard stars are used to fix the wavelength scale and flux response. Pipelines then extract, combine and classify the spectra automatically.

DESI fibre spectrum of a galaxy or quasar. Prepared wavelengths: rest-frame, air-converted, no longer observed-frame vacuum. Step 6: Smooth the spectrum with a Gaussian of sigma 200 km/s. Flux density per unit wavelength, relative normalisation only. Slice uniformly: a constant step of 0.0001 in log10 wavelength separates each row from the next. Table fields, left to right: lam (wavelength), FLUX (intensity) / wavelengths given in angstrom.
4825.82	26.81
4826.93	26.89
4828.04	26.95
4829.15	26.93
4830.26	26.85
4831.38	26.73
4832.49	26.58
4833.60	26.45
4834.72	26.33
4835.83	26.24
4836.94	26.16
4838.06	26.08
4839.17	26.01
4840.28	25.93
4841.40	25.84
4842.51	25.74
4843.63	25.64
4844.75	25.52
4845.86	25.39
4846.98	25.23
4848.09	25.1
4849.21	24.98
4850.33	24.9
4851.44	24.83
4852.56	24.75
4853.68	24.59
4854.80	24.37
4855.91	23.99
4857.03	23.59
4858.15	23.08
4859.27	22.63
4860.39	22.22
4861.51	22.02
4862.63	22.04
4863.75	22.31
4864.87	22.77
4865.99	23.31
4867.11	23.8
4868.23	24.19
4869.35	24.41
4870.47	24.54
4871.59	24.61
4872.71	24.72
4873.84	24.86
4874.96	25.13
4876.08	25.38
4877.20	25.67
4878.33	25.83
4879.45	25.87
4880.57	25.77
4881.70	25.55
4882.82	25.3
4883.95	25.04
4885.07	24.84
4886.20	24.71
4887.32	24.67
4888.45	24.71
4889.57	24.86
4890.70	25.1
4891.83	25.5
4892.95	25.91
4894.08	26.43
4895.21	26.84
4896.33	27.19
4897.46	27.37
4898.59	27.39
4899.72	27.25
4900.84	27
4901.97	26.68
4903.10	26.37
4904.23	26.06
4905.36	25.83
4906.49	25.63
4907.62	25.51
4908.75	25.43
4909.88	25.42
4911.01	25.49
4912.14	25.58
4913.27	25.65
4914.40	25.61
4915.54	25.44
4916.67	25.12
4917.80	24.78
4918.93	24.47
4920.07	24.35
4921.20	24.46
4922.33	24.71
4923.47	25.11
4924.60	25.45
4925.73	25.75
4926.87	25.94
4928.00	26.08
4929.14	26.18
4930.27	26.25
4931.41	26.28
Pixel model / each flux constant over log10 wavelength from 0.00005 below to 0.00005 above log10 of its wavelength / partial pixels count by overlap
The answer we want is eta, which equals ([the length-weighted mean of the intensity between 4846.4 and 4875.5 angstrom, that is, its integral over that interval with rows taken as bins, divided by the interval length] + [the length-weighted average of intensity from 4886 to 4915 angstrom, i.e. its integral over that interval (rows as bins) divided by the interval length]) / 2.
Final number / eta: 25.0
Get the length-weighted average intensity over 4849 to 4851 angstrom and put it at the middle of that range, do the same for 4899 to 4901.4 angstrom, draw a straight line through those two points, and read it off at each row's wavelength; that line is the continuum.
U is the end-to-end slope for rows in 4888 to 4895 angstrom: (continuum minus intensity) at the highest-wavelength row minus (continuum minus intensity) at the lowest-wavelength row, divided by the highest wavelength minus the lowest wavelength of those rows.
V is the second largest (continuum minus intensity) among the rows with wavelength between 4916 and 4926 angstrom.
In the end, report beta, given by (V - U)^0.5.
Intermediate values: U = -0.26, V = 3.7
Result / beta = 2.0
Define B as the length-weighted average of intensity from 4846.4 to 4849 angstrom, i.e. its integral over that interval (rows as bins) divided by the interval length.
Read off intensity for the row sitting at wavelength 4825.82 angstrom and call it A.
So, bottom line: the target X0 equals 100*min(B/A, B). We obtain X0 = 94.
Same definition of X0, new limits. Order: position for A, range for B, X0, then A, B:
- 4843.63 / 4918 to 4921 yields 95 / 25.64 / 24.4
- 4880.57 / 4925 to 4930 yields 101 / 25.77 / 26.0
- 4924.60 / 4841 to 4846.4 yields 101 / 25.45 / 25.6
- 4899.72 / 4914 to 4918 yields 93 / 27.25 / 25.2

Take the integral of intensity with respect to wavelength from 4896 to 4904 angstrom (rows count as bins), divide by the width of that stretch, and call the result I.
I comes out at 27.0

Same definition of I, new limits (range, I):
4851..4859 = 24.1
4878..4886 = 25.4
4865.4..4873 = 24.2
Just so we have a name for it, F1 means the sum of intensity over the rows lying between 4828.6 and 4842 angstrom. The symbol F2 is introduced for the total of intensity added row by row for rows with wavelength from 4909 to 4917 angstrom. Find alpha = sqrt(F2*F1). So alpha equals 237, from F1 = 316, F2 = 178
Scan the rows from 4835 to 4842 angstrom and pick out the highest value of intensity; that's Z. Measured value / 26.24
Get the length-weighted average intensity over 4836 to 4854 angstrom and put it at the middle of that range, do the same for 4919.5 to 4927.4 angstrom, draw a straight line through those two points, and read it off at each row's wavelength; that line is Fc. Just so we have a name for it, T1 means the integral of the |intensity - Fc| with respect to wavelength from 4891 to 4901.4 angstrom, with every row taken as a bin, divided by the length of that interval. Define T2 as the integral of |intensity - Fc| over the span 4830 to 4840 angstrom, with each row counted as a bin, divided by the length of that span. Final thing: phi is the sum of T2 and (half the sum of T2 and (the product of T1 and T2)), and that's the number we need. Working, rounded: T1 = 1.5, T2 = 0.9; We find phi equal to 2.0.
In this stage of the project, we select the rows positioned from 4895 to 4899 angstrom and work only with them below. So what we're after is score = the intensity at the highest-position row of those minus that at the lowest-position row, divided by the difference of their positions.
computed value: 0.16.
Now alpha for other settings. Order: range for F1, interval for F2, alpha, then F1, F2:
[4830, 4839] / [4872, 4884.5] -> 243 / 211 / 279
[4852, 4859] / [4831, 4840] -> 174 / 144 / 211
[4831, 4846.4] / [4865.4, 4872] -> 230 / 365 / 145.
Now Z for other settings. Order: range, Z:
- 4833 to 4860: 26.45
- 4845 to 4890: 25.87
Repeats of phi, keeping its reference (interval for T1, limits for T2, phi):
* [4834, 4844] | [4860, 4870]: 4.1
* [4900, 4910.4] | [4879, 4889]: 0.8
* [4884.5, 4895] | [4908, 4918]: 0.6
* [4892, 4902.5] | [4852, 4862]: 4.4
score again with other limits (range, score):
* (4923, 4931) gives 0.17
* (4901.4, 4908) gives -0.21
